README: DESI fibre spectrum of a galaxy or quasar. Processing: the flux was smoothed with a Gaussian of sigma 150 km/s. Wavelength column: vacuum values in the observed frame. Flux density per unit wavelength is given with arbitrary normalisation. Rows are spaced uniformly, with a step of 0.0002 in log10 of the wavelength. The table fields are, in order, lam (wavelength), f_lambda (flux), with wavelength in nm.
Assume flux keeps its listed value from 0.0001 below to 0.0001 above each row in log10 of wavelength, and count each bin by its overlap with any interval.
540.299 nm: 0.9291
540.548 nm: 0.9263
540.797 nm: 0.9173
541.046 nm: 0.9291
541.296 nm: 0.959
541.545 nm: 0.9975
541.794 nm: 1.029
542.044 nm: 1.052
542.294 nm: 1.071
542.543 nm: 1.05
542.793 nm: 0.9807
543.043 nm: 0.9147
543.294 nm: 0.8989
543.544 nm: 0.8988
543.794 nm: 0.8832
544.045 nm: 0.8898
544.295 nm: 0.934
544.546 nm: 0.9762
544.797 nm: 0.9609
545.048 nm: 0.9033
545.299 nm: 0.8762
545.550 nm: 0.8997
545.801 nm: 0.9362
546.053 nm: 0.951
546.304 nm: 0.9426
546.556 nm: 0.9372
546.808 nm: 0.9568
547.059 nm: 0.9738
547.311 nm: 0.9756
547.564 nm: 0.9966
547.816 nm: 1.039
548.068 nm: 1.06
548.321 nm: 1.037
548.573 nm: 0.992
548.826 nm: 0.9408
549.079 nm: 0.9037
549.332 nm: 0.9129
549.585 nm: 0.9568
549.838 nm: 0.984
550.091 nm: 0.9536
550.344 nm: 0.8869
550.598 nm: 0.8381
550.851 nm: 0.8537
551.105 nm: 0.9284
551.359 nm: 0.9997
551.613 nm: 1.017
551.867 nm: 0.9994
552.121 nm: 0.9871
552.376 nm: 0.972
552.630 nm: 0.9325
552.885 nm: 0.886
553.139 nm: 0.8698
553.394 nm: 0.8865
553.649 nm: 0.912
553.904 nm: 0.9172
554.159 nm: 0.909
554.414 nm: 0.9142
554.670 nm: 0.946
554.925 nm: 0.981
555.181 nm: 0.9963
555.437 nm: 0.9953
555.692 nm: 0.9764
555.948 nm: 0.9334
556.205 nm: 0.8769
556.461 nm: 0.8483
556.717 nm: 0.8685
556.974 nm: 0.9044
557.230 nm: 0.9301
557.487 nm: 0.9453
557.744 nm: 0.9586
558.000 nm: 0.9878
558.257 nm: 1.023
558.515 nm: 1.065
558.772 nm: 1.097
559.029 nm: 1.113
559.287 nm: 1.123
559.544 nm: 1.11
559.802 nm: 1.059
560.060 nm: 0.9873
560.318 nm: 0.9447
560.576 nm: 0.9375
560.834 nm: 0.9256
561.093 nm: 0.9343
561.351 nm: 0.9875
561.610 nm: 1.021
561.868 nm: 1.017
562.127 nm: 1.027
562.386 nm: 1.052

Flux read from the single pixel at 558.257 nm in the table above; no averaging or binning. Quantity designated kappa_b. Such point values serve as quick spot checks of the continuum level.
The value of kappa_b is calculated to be 1.023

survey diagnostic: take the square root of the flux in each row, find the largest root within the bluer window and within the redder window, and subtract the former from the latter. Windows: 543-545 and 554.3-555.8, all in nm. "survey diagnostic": 0.010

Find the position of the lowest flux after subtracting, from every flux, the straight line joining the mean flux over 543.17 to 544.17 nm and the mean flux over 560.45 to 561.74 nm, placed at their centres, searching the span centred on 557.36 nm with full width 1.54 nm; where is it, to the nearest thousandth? 556.717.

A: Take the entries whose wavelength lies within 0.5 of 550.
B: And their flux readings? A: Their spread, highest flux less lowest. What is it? 0.10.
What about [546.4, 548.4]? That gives 0.12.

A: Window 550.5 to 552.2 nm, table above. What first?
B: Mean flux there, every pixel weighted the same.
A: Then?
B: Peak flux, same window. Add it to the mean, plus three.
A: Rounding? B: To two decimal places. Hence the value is 4.96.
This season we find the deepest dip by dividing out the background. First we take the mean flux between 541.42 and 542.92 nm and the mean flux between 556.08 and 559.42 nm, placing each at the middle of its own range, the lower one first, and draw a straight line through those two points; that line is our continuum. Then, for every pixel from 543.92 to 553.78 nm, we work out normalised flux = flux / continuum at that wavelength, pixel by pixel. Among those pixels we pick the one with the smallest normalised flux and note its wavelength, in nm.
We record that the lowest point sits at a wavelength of 550.598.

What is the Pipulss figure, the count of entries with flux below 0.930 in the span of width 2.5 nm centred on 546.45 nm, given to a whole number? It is 2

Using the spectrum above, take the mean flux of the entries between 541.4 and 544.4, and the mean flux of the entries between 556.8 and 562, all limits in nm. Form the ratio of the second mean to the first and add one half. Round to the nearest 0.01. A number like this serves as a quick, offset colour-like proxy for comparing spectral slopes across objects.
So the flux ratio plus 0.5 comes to 1.54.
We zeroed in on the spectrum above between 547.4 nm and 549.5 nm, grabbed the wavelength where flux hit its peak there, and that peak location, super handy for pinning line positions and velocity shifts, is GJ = 548.068 nm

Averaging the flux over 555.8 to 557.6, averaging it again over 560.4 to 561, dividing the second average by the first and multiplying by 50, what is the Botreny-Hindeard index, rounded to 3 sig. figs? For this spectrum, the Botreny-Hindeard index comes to 51.7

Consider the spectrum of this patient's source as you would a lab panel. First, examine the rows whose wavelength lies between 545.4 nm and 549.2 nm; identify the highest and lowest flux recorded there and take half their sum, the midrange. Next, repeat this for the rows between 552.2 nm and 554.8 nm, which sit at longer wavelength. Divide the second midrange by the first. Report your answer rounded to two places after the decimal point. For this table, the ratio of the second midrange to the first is 0.94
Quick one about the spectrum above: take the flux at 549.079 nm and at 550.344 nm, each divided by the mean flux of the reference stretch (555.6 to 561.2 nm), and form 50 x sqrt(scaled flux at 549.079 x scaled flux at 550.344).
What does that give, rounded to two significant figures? 46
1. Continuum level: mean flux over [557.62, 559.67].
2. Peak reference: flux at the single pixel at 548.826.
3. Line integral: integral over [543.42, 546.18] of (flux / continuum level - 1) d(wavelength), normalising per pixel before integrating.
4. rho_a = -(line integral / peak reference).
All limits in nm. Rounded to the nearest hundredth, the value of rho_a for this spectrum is 0.39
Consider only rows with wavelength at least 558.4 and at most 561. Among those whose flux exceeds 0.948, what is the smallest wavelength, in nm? 558.515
